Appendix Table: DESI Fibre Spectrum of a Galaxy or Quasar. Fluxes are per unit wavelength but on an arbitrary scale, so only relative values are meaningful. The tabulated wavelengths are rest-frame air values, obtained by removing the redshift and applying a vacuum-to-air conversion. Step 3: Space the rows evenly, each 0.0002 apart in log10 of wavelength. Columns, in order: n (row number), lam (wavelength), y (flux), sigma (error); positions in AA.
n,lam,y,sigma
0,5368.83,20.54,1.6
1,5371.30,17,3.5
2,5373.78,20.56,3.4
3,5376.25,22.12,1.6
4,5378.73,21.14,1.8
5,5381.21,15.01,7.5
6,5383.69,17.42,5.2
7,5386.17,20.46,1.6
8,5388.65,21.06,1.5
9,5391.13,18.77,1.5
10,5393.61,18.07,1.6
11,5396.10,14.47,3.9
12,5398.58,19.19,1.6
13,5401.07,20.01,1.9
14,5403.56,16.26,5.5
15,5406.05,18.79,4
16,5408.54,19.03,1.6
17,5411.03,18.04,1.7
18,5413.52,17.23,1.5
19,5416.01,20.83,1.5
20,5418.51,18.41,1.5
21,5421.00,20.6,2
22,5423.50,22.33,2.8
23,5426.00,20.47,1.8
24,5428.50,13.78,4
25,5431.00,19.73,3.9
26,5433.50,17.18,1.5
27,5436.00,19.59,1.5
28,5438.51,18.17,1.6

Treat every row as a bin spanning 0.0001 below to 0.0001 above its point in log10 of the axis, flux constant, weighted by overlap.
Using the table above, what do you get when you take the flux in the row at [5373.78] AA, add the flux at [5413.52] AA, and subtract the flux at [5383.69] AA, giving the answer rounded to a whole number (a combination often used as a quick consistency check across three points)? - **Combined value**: 20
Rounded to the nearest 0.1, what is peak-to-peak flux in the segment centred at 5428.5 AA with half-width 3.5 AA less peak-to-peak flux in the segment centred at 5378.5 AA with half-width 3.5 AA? -0.4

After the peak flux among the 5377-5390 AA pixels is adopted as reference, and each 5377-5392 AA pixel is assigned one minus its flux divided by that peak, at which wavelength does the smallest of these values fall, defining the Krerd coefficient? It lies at 5378.73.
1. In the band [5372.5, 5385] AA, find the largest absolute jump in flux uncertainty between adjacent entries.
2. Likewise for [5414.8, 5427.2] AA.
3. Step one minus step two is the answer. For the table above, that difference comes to 4.7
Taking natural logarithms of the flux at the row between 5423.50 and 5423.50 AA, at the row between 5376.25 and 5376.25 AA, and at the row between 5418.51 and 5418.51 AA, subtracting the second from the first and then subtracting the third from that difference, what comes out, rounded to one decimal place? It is -2.9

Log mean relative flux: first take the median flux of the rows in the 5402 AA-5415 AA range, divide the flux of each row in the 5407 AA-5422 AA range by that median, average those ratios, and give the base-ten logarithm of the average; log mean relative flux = 0.023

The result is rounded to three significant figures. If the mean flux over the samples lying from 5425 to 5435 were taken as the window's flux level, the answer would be 17.8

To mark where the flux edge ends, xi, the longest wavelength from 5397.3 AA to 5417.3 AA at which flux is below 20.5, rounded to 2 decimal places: 5413.52 AA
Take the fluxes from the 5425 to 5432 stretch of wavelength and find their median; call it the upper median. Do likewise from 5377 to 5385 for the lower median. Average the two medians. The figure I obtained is 18.6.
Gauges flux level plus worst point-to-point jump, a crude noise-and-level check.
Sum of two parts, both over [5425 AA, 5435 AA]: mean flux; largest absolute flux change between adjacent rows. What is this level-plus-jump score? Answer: 24.5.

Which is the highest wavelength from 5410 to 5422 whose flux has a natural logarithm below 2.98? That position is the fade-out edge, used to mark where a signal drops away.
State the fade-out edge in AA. 5418.51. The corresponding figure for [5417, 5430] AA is 5428.50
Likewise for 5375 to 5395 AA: 5393.61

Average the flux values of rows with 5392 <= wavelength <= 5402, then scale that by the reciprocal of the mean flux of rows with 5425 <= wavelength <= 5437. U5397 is 0.99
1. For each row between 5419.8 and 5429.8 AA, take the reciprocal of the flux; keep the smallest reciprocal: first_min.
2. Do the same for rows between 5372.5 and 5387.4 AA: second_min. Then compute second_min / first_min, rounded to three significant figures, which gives 1.01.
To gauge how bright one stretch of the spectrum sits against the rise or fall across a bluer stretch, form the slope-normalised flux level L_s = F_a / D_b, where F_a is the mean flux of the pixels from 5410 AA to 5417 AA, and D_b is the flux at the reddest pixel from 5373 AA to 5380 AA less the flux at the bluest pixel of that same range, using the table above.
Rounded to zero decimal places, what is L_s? 32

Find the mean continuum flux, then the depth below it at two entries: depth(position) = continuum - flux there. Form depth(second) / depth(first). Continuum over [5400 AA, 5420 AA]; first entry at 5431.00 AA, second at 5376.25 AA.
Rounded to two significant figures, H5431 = 3.1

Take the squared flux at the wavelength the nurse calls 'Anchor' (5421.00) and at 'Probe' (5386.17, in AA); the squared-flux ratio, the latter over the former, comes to 1.0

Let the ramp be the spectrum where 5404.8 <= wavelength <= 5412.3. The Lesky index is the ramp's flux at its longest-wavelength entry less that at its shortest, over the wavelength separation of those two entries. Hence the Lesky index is -0.15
